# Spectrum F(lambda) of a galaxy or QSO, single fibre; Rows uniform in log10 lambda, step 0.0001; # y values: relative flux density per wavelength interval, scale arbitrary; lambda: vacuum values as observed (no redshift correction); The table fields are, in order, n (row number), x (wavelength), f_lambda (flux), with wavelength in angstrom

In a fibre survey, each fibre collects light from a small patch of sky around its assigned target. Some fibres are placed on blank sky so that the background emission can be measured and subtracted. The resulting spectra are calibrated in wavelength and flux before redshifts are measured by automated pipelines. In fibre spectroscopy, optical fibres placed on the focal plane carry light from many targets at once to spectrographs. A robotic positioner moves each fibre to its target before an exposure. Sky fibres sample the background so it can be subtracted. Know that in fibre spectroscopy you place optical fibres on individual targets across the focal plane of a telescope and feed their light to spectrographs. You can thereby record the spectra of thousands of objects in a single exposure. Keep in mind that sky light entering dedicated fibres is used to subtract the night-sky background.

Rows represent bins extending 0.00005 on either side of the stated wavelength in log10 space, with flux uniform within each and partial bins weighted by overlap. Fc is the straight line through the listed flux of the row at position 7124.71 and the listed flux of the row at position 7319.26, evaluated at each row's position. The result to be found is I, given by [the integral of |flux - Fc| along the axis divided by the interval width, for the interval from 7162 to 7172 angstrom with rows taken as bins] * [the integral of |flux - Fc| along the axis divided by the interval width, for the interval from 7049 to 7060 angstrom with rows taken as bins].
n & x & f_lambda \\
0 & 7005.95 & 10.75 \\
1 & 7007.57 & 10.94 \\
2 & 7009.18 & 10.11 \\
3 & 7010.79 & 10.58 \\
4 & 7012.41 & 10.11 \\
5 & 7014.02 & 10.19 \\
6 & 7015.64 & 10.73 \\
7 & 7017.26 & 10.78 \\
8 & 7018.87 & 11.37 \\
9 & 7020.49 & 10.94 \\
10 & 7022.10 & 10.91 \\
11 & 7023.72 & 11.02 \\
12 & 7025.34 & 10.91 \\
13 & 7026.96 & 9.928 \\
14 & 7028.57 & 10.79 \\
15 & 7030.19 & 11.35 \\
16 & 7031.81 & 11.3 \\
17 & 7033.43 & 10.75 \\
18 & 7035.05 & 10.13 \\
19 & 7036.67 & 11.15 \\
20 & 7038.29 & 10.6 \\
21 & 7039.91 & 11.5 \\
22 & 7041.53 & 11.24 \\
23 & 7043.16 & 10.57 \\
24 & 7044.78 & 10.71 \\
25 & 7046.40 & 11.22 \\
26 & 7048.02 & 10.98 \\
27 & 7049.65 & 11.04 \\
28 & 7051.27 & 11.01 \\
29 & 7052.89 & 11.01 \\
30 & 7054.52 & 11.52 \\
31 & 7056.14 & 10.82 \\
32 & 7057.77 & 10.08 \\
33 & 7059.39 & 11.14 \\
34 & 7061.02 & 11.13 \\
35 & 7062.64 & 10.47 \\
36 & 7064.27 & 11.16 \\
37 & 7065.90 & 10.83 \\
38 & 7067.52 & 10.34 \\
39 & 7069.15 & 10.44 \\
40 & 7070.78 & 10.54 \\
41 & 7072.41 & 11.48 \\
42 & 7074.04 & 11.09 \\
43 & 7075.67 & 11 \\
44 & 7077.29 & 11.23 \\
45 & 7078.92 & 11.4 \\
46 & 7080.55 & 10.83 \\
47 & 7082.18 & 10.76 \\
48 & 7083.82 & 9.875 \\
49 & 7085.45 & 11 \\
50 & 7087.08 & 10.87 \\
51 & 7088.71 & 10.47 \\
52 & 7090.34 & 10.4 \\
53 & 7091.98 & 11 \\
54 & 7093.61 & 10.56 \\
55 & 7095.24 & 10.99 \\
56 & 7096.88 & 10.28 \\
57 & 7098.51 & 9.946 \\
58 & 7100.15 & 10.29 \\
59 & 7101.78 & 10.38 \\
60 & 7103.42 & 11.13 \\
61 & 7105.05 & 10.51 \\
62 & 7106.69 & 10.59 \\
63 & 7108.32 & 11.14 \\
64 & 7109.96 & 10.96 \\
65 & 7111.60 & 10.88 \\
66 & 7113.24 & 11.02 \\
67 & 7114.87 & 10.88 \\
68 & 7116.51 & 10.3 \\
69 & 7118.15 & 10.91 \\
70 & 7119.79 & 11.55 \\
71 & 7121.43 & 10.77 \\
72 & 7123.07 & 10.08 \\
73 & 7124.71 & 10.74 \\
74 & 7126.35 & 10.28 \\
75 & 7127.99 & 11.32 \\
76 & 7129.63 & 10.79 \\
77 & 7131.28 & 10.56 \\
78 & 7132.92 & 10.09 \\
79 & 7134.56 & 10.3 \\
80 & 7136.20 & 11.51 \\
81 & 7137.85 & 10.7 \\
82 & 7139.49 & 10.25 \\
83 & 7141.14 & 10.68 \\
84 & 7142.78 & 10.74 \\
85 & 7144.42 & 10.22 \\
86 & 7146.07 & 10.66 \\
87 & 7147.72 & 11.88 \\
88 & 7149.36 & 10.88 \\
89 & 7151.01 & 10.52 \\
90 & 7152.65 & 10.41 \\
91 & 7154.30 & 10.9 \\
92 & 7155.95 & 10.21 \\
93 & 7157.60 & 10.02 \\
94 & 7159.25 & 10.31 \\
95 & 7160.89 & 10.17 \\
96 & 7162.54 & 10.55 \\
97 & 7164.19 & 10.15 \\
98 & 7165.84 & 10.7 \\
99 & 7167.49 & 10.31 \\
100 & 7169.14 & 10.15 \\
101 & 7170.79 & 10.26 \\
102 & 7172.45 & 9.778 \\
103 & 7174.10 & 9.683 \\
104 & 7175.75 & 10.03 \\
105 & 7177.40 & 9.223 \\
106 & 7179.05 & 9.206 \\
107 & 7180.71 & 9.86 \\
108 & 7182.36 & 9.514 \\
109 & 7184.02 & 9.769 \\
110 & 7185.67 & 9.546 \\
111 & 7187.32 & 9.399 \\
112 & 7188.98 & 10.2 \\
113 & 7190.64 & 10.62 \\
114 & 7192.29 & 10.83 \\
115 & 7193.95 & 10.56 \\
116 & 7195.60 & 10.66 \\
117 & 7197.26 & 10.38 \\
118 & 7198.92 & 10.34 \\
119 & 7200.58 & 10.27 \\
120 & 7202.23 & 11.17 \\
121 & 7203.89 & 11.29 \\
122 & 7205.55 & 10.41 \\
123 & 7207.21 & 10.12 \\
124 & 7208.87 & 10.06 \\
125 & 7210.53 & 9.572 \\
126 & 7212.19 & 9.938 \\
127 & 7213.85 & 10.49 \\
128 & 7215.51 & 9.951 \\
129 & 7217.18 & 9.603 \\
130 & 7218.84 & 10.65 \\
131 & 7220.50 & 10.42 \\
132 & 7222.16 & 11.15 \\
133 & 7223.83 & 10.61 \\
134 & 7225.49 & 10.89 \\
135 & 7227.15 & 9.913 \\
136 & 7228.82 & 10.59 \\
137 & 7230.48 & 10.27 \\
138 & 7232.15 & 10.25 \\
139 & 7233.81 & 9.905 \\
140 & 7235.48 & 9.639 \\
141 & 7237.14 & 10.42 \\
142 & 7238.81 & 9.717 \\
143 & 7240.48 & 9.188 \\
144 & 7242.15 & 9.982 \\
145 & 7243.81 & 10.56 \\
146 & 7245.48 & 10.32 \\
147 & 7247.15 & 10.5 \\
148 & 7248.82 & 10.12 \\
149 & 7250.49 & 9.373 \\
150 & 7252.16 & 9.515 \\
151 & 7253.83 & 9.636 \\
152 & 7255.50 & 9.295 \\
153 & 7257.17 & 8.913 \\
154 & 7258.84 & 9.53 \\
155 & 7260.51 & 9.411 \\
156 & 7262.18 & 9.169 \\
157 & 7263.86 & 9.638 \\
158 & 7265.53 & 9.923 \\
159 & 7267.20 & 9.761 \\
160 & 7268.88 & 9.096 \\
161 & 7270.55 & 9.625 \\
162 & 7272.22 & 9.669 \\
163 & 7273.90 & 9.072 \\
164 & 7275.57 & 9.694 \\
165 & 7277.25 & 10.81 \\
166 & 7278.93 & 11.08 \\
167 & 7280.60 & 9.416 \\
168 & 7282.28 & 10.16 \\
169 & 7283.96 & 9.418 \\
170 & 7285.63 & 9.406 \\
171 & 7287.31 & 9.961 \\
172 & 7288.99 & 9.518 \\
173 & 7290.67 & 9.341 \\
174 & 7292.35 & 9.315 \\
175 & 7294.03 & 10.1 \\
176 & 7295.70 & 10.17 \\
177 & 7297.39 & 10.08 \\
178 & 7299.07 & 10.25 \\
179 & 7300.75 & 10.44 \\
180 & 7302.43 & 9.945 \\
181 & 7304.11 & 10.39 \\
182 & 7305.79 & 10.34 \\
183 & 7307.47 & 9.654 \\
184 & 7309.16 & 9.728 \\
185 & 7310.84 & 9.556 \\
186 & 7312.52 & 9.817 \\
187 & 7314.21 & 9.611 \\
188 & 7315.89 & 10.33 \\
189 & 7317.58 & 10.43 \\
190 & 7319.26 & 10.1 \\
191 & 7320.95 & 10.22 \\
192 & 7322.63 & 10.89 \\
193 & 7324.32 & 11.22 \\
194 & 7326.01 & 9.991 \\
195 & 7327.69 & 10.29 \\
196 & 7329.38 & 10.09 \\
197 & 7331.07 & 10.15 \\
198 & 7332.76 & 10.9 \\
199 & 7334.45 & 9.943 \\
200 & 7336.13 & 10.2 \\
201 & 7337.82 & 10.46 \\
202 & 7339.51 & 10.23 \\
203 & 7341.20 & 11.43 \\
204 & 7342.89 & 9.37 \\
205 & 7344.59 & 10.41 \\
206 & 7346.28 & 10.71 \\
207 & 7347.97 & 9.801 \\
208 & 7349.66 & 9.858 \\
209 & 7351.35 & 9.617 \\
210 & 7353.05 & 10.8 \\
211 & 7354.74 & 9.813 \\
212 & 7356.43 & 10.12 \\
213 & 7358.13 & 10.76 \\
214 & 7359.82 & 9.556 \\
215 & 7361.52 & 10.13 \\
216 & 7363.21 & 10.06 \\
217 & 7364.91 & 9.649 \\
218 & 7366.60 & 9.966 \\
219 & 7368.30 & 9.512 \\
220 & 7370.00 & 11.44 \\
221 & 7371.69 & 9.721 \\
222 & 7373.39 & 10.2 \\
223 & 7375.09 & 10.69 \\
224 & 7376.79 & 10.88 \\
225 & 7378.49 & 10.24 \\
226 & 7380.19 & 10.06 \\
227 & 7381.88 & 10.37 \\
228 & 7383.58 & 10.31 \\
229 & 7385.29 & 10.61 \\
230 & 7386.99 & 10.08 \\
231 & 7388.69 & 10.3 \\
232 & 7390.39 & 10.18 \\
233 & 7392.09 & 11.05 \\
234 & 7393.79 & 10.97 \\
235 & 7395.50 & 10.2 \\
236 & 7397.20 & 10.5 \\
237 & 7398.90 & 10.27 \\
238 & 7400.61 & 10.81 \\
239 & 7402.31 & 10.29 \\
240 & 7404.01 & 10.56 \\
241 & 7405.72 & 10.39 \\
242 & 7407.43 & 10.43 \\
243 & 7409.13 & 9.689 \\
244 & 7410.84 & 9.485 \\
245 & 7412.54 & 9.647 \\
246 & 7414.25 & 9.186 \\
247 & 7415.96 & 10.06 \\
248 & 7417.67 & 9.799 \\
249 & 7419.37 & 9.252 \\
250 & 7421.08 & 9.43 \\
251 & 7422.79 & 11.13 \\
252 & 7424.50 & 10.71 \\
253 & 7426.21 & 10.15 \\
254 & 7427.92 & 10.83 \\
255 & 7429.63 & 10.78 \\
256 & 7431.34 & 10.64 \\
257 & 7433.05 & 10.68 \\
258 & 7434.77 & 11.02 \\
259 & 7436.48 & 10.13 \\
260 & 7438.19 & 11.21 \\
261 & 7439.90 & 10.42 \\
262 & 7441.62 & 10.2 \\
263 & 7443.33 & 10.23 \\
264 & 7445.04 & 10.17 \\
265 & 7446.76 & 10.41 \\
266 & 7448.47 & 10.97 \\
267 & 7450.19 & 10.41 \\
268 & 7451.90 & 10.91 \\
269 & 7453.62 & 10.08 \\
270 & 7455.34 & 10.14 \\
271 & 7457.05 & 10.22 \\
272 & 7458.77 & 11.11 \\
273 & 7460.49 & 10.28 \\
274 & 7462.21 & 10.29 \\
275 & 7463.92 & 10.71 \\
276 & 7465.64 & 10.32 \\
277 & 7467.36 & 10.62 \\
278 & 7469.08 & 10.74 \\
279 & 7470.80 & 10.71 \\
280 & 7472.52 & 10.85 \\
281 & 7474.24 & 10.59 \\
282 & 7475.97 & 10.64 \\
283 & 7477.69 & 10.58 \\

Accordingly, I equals 0.08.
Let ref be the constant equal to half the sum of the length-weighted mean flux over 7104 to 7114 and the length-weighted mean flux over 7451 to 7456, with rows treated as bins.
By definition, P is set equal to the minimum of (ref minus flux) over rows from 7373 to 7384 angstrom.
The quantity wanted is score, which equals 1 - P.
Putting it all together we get 1.3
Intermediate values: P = -0.3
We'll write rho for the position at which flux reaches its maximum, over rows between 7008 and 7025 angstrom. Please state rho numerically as 7018.87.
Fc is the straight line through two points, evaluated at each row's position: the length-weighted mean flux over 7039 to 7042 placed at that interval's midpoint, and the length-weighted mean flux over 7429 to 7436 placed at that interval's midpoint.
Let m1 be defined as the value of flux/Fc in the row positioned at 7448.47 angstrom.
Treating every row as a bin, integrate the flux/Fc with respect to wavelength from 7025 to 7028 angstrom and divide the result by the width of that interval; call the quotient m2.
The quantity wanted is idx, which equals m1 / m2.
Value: 1.12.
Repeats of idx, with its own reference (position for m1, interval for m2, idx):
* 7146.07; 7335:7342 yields 0.98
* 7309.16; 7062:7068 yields 0.94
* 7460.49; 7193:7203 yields 1.01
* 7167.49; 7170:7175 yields 1.04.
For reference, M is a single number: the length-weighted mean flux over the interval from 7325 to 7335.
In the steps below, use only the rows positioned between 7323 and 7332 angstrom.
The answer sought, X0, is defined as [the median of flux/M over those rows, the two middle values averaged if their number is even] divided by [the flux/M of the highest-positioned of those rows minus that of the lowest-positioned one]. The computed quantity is -9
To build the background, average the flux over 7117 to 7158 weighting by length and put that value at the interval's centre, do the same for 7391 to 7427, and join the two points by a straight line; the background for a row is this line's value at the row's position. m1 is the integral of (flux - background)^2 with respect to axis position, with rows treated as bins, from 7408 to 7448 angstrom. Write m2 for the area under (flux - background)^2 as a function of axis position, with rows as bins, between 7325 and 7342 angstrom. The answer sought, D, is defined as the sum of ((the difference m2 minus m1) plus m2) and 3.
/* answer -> -5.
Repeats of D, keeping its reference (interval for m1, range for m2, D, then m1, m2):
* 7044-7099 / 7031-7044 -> -1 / 8.7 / 2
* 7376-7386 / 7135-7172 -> 17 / 1.0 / 7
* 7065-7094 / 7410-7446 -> 26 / 4.5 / 14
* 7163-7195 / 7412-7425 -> -3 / 19.2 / 7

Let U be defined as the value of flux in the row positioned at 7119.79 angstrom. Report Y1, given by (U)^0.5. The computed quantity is 3.40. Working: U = 11.55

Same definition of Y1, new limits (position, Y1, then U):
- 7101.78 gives 3.22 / 10.38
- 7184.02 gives 3.13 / 9.769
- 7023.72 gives 3.32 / 11.02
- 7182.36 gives 3.08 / 9.514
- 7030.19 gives 3.37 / 11.35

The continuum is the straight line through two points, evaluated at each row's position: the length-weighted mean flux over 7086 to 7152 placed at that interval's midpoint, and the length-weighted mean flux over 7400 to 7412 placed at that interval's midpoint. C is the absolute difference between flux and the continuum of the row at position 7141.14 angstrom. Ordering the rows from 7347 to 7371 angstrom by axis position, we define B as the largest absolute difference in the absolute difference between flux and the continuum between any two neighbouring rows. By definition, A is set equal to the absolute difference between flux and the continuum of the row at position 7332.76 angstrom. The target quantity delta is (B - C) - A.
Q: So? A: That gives 0.00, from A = 0.56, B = 0.58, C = 0.0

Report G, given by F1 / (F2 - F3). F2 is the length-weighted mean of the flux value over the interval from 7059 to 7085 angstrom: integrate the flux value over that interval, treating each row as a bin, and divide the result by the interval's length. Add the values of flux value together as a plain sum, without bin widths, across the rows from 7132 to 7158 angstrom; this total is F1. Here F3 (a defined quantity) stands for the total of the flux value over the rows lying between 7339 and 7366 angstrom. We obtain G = -1.12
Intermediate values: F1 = 170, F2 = 10.85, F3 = 162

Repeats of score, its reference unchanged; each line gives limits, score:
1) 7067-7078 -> 1.9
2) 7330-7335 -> 1.3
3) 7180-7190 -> 0.6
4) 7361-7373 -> 1.8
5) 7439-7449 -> 1.4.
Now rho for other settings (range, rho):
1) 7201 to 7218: 7203.89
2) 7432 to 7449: 7438.19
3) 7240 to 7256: 7243.81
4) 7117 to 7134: 7119.79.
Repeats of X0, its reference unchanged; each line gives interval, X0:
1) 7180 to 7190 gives 28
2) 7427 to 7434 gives -72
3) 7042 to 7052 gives 25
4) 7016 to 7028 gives -13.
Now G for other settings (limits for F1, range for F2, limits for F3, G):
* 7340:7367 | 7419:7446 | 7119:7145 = -1.01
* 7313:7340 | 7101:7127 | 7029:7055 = -1.00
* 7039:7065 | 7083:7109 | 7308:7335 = -1.15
